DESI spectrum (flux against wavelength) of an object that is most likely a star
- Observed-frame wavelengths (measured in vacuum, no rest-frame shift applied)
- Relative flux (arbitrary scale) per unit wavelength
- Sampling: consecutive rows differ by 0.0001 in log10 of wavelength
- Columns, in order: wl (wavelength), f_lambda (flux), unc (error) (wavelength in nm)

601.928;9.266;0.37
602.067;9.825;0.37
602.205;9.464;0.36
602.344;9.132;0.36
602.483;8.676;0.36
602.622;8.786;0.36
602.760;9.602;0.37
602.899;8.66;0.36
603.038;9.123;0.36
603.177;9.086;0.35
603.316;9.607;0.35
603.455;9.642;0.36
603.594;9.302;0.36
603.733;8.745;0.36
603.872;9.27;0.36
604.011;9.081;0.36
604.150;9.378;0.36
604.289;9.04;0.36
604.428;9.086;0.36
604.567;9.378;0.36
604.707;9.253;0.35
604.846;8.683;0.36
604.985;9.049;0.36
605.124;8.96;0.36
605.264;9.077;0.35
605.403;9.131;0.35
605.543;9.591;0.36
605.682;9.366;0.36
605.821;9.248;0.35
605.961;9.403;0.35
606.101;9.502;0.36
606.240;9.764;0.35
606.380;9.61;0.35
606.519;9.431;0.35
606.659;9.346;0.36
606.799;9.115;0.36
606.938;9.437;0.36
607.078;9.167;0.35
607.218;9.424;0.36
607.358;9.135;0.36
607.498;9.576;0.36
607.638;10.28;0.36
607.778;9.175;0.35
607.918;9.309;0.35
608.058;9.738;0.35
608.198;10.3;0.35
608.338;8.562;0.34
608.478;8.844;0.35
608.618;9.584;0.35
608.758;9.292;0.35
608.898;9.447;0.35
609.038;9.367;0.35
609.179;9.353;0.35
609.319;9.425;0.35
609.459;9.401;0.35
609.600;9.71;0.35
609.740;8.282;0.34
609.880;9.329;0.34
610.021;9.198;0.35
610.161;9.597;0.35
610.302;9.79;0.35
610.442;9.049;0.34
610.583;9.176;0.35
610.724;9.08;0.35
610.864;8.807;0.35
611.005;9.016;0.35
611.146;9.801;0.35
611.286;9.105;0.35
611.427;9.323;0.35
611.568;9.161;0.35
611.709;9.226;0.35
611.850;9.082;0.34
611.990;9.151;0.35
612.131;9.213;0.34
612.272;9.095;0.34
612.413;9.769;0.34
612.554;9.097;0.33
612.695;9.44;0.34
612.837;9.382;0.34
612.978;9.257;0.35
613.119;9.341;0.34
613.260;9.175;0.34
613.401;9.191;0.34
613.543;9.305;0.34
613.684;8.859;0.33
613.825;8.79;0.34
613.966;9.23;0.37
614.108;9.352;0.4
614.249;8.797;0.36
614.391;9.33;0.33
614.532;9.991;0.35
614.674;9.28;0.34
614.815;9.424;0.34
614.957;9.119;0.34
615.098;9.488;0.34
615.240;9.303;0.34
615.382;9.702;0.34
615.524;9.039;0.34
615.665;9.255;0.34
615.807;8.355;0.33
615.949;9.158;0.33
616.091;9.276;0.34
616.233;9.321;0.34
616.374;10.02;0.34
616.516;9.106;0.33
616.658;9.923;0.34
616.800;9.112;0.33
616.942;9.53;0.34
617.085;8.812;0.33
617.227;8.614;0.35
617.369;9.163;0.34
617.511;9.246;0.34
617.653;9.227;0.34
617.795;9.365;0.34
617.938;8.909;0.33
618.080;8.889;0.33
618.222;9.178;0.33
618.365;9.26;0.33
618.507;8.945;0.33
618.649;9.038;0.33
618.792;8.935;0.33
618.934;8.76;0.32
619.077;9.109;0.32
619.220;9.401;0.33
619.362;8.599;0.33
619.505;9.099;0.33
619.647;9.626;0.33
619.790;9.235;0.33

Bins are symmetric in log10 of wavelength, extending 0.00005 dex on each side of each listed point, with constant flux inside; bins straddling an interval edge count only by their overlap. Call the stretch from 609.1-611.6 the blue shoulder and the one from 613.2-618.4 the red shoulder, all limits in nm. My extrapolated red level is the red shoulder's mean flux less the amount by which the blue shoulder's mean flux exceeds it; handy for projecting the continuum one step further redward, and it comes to 9.2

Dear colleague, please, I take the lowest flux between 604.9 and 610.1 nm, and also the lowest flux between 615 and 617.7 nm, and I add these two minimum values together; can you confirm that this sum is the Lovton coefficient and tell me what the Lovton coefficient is 16.6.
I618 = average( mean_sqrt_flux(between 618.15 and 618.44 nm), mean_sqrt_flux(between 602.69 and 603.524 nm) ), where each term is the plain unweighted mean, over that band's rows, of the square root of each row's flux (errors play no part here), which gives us 3.042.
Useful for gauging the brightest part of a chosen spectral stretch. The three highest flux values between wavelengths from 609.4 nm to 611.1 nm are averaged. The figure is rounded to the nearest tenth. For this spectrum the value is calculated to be 9.7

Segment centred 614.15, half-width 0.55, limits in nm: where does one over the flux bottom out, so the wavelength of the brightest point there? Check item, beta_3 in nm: 614.532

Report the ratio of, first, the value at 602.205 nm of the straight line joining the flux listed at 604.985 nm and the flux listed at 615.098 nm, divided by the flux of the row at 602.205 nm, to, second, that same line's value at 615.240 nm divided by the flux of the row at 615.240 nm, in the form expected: 0.92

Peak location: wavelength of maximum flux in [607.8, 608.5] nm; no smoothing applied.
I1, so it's 608.198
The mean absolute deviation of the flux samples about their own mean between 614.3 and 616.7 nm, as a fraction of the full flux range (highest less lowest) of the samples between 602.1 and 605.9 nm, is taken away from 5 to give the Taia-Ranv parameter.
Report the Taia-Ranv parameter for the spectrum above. 4.71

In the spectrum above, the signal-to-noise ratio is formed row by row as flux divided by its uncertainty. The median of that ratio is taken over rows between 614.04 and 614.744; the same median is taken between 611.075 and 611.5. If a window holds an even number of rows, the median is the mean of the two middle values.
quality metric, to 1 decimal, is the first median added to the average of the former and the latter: 54.3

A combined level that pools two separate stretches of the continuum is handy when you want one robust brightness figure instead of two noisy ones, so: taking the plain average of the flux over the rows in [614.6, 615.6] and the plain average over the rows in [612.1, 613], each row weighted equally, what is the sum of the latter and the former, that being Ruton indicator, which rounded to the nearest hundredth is 18.66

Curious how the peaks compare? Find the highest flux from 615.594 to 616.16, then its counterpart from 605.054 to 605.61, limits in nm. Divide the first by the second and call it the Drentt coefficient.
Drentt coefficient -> 0.97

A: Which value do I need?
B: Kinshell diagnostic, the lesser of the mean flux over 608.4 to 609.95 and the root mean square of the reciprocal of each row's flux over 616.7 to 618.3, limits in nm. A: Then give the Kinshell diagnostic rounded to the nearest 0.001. 0.110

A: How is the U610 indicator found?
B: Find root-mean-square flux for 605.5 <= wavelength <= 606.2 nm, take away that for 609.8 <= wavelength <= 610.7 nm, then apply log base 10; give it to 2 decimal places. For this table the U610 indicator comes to -1.20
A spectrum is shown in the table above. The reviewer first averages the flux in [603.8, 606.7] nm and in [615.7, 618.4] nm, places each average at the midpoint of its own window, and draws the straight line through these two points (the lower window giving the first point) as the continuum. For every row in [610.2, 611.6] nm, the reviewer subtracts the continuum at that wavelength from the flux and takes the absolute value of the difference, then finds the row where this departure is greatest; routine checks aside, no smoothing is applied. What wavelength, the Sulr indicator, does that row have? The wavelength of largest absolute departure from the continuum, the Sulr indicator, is 611.146 nm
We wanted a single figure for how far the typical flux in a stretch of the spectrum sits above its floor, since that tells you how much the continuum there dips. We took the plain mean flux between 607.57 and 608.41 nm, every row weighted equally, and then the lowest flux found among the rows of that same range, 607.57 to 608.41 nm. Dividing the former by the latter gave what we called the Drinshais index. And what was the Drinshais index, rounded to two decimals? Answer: 1.12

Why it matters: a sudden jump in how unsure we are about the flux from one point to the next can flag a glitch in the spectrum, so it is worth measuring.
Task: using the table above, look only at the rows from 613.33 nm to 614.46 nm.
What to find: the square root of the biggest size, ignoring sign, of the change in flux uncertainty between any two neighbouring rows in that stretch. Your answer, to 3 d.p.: 0.200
